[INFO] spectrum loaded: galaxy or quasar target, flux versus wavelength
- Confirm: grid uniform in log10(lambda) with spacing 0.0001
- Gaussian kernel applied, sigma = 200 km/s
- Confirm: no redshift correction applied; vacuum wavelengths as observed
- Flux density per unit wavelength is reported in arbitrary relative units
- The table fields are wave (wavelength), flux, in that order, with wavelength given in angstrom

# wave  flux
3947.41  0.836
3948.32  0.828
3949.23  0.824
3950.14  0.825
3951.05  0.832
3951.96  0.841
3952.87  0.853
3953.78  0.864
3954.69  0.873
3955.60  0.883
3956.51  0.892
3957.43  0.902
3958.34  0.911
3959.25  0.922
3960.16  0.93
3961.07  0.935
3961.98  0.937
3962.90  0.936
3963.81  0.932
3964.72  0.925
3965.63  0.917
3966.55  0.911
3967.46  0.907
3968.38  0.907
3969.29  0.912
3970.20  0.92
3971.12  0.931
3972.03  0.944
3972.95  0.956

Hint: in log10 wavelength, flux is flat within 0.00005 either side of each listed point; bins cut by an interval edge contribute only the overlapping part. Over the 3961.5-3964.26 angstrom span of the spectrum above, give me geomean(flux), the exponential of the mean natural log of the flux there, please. 0.935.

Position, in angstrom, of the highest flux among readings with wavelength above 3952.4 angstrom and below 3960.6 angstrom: 3960.16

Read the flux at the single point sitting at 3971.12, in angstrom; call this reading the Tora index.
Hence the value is 0.931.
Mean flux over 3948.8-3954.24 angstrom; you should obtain 0.840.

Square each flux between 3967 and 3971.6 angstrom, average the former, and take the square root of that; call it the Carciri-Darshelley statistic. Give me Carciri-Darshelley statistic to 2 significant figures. 0.92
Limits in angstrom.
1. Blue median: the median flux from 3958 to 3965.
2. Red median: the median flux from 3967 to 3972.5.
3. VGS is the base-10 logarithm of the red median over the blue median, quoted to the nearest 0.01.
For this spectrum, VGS -0.01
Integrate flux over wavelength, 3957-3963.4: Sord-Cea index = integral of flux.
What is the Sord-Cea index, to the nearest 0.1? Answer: 5.9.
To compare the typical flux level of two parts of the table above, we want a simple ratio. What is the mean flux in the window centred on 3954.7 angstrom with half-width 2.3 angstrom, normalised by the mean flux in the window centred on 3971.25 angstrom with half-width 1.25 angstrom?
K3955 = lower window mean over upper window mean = 0.94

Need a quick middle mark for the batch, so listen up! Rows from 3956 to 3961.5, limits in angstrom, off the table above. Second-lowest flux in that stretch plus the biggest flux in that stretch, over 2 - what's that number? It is 0.92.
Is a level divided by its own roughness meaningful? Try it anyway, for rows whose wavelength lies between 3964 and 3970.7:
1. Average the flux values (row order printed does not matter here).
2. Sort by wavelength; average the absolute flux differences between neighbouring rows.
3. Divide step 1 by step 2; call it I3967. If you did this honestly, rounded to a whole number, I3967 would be 177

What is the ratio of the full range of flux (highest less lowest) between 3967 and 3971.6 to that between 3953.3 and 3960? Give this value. 0.4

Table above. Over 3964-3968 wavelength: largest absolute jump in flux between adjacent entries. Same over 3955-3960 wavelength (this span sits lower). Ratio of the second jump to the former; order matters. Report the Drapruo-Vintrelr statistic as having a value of 1.4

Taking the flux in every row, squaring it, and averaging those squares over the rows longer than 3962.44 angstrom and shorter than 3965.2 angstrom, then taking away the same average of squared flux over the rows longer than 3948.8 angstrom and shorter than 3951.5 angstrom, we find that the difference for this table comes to 0.18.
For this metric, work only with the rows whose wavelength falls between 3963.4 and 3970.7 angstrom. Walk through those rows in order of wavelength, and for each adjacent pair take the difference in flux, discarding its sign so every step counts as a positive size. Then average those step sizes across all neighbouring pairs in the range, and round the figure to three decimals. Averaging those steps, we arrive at 0.005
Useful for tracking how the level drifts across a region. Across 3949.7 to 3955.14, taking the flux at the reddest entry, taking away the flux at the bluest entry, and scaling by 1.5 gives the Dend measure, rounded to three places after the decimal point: 0.072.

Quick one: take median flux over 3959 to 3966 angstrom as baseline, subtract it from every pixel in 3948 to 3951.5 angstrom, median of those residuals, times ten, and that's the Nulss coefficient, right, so -1.0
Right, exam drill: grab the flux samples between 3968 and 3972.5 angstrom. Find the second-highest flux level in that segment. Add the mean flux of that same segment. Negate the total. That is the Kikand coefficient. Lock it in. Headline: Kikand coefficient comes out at -1.85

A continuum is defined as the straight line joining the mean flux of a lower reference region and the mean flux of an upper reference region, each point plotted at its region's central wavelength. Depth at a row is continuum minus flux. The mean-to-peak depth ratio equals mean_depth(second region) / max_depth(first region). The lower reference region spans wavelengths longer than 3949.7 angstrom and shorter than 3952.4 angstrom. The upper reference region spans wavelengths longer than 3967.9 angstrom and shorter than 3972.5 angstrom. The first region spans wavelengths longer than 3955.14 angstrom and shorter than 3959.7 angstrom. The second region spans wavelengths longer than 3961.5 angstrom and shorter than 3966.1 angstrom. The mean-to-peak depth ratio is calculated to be 1.3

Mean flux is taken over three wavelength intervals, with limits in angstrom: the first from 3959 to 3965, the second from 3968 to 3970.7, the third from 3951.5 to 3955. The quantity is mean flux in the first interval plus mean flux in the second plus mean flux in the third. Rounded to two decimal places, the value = 2.70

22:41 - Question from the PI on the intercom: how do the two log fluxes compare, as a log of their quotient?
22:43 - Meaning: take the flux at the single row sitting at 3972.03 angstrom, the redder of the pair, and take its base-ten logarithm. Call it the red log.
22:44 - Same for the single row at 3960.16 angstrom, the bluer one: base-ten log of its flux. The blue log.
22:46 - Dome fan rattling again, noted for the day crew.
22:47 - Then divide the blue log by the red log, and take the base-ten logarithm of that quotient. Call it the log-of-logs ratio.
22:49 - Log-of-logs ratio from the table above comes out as 0.100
